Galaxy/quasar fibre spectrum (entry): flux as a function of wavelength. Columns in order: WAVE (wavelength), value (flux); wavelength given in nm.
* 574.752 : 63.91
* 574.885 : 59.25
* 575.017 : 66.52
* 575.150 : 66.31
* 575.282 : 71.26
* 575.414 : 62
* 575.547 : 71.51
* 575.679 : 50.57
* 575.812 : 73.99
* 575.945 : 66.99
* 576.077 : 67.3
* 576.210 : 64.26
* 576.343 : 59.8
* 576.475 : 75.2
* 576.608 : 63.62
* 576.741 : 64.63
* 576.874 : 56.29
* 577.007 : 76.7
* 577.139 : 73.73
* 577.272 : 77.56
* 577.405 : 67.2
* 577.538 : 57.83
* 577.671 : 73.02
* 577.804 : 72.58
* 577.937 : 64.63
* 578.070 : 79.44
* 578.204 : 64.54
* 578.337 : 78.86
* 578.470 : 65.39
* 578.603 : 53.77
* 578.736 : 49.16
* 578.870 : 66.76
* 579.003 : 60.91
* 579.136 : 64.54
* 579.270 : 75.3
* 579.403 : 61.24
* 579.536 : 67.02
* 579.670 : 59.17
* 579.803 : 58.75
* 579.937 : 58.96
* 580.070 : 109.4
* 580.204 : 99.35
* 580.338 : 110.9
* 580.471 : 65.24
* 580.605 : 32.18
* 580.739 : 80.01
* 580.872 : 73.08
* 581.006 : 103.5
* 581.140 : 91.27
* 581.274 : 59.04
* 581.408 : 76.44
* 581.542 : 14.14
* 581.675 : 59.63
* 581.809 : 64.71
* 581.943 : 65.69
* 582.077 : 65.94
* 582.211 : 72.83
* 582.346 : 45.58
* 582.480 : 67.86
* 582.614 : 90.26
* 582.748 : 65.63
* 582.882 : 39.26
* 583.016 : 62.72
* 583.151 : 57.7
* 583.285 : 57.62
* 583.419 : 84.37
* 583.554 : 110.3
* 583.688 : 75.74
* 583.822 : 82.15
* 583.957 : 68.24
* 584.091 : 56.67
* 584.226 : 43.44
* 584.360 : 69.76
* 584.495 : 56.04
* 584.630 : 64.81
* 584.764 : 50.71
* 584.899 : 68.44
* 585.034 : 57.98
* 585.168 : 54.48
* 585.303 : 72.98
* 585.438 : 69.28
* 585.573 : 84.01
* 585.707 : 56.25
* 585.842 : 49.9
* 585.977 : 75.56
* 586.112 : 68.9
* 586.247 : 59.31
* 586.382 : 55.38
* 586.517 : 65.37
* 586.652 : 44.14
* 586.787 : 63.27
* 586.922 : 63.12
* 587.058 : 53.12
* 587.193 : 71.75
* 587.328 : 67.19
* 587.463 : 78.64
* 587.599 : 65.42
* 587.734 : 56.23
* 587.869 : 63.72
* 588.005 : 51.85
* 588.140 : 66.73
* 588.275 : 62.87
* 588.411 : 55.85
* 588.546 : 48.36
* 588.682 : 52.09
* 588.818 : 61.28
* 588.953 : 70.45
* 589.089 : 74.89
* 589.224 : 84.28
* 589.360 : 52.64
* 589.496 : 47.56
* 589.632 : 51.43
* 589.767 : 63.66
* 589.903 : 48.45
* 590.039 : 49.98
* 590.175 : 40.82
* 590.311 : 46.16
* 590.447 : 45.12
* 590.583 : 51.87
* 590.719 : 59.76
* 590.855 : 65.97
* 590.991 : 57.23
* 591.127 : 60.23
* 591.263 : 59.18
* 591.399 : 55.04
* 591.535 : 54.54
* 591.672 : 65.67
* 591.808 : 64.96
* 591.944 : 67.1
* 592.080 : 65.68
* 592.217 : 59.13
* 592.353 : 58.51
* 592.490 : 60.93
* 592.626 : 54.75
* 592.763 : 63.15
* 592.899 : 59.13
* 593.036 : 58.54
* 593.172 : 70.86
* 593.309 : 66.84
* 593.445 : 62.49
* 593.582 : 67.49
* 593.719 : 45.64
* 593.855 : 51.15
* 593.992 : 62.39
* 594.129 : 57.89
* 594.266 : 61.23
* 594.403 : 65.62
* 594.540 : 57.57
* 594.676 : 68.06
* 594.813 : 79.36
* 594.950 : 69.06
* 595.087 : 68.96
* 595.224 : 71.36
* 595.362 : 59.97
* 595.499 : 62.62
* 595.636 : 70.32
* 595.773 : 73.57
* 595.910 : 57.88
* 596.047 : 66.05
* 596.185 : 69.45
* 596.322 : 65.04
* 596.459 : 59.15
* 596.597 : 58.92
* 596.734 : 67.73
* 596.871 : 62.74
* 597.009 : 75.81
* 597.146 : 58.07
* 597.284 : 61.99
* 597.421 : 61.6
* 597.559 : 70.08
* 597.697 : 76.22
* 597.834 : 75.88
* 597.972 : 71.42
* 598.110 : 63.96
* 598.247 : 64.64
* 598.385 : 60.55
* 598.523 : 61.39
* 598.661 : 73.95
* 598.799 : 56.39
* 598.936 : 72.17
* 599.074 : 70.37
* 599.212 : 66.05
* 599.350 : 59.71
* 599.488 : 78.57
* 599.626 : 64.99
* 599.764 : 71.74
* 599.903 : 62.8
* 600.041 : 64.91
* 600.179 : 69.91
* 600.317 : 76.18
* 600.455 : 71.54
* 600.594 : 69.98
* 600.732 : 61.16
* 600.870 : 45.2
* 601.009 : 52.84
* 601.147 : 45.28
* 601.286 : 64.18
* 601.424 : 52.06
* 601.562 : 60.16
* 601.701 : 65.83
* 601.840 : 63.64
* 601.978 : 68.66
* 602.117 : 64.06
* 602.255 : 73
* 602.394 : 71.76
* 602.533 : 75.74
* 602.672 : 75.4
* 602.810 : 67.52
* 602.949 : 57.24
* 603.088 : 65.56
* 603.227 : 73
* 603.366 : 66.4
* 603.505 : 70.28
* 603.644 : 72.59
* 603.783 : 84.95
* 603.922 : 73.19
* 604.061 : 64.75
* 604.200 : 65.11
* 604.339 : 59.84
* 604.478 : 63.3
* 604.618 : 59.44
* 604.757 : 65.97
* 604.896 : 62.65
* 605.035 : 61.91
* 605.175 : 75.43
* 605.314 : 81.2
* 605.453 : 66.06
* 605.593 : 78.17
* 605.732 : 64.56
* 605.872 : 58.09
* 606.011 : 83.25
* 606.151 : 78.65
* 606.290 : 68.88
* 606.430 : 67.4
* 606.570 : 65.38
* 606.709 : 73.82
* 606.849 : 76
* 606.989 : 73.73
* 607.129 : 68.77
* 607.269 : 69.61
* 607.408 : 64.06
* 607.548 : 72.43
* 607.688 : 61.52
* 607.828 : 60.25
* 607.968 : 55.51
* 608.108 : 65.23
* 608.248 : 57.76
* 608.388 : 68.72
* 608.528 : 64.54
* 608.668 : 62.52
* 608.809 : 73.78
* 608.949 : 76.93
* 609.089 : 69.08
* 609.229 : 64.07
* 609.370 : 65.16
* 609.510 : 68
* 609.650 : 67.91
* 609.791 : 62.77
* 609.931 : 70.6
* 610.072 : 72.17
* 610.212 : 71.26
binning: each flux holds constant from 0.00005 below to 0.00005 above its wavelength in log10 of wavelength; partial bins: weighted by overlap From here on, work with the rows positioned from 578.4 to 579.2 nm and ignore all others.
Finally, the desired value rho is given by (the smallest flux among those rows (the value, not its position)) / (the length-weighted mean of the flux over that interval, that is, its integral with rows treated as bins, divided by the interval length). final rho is 0.82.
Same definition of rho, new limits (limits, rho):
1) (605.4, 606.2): 0.81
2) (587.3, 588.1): 0.81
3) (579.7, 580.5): 0.70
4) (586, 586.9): 0.73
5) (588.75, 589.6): 0.74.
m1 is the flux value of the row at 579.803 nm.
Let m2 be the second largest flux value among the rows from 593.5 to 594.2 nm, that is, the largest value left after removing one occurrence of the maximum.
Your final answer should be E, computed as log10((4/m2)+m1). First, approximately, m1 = 58.75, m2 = 62.39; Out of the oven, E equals 1.77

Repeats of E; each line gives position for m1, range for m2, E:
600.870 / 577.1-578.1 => 1.66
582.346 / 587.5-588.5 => 1.66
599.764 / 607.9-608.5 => 1.86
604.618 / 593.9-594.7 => 1.77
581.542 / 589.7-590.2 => 1.15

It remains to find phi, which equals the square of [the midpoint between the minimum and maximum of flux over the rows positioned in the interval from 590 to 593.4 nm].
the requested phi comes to 3118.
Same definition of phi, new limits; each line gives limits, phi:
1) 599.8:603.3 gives 3683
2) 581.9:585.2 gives 5592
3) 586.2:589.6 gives 4123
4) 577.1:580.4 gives 6405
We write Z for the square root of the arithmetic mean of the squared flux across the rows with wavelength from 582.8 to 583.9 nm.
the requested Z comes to 74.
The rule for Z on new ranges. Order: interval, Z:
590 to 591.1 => 53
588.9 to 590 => 63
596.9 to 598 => 69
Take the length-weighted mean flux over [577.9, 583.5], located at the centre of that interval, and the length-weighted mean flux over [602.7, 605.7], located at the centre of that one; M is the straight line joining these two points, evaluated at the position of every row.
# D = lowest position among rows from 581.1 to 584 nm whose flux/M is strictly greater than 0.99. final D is 581.140 nm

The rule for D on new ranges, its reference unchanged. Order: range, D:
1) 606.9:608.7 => 606.989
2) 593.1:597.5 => 593.172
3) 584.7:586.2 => 584.899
